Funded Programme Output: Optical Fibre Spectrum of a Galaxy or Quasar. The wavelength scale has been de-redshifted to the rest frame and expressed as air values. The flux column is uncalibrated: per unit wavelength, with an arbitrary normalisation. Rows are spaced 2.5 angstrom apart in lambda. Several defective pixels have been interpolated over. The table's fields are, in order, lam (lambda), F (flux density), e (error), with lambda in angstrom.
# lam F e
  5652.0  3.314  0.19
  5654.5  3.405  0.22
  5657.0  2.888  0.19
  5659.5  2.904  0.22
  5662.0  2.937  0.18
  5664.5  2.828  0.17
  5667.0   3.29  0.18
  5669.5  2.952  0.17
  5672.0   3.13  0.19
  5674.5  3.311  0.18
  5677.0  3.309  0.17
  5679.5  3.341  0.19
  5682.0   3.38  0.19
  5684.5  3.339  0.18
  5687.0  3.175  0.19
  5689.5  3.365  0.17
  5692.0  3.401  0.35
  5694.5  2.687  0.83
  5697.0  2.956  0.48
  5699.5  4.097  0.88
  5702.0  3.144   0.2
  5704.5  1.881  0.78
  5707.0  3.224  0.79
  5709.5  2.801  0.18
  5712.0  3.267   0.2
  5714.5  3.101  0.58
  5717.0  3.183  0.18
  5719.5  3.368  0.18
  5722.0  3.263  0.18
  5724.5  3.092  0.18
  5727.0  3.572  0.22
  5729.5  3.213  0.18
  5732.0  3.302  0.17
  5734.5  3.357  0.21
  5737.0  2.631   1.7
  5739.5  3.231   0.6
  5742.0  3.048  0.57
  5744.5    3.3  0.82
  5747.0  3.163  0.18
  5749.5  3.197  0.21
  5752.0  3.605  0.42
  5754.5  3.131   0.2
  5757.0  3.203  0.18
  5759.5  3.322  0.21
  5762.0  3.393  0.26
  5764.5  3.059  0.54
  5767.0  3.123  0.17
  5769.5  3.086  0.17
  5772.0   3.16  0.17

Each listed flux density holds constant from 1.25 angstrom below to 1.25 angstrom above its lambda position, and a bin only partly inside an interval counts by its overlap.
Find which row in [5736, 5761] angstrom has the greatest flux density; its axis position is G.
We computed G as 5752.0 angstrom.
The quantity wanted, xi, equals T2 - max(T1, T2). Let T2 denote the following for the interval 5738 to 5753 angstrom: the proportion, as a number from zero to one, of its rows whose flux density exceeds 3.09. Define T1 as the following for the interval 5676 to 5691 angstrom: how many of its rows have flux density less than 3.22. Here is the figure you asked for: -0.2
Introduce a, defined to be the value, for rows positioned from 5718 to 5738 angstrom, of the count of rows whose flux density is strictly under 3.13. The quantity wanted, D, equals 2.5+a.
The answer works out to 4.5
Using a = 2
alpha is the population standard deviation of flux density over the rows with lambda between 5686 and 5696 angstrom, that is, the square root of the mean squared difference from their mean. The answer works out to 0.28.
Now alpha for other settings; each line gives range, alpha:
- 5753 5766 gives 0.12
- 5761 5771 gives 0.13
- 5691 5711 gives 0.59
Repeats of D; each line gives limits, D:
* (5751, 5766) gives 3.5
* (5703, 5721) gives 5.5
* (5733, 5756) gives 4.5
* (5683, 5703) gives 4.5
